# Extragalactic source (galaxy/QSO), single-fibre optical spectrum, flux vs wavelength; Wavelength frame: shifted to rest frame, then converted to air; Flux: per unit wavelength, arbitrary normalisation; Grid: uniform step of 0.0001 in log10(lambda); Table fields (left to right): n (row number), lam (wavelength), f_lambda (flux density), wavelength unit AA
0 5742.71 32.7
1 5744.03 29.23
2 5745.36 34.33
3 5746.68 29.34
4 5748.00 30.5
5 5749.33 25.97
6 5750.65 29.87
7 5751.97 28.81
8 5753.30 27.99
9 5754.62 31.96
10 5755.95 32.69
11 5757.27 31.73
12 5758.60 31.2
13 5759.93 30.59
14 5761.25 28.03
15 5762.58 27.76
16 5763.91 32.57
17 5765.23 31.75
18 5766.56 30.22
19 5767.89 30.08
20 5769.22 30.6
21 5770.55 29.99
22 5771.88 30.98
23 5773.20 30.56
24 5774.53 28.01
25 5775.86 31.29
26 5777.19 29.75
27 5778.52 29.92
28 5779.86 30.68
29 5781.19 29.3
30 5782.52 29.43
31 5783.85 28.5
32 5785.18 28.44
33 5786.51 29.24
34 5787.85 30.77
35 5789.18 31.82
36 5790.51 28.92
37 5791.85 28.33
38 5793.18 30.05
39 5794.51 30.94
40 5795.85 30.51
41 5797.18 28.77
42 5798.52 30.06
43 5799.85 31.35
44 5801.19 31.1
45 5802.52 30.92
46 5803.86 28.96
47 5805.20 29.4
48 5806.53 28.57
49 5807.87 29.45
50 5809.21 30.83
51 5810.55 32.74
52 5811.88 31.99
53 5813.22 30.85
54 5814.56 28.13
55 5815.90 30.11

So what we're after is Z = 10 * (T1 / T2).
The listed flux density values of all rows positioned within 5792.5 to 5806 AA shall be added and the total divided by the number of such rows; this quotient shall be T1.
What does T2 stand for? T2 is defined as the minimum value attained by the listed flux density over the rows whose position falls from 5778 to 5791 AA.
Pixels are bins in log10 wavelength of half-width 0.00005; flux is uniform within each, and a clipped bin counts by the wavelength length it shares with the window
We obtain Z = 10.6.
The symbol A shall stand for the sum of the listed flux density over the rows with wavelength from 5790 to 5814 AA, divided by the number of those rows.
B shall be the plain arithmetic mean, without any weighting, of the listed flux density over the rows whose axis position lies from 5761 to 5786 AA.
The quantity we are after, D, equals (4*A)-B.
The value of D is 90.9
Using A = 30.21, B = 29.9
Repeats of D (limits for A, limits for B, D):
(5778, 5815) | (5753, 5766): 89.4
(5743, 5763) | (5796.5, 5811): 89.8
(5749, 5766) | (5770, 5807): 90.4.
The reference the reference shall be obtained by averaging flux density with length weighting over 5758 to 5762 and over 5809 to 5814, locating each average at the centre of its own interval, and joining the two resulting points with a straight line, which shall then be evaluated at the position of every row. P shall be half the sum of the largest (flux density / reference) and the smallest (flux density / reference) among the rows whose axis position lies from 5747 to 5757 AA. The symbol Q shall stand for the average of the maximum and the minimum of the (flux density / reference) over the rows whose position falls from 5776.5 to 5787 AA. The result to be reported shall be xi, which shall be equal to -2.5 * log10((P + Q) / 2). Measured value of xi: 0.025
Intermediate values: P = 0.99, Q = 0.97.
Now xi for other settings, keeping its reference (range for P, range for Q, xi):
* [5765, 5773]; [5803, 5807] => 0.029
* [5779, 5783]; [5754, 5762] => 0.000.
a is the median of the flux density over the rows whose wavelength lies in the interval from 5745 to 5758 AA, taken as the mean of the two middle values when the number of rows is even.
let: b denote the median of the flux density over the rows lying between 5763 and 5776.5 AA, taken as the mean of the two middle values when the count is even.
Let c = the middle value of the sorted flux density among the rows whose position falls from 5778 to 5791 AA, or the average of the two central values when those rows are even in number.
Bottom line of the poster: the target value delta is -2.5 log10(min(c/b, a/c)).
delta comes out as 0.044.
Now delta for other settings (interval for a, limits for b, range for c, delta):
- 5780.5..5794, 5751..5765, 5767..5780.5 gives 0.038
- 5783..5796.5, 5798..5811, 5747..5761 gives 0.032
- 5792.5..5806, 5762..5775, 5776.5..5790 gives 0.029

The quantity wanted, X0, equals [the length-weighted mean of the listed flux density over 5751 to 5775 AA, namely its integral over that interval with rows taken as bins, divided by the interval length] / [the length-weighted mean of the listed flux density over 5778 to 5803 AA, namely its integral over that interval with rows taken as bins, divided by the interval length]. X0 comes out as 1.01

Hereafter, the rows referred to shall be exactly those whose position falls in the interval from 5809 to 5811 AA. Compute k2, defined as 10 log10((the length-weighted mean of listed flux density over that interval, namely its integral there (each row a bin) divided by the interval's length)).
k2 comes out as 15.0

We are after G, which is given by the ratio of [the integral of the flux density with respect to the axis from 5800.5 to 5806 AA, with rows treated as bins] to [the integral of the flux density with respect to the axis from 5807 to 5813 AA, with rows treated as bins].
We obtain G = 0.89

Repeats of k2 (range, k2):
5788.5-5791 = 14.8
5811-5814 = 15.0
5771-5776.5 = 14.8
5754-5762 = 14.9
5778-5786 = 14.7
